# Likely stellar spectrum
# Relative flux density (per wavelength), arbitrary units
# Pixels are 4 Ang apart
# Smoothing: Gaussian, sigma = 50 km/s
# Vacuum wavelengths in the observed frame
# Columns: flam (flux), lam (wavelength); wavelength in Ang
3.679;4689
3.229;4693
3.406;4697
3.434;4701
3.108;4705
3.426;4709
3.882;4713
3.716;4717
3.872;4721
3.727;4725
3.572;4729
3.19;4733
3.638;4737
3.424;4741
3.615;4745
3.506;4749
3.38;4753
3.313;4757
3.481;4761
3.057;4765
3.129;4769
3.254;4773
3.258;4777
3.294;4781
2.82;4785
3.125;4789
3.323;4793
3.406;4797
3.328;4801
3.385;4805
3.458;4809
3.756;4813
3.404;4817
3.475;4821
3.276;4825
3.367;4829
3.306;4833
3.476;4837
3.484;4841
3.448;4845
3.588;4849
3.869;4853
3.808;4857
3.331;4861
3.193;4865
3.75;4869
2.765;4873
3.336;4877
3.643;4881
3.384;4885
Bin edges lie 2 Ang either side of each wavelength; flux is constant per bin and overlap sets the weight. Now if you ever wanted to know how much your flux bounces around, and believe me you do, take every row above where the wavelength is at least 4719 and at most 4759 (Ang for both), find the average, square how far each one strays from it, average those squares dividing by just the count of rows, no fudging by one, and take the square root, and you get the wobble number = 0.19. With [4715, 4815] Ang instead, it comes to 0.24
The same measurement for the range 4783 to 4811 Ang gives 0.21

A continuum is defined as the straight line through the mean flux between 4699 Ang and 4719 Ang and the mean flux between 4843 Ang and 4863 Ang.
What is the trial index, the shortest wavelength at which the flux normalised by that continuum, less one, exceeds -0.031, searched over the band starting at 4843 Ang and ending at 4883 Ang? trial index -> 4849 Ang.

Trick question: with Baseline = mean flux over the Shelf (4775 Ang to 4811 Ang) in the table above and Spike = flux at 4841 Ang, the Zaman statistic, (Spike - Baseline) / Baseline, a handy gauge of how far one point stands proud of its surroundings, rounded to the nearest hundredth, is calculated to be 0.07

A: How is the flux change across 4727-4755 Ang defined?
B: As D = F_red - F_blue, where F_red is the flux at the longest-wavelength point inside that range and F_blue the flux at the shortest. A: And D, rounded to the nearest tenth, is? -0.2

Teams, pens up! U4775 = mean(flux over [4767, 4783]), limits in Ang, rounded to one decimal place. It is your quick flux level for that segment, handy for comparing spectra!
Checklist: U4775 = 3.2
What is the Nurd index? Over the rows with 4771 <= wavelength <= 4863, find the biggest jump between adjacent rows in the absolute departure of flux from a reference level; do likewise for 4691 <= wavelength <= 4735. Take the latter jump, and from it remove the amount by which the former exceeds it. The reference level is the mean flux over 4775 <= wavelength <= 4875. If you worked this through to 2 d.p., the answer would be 0.44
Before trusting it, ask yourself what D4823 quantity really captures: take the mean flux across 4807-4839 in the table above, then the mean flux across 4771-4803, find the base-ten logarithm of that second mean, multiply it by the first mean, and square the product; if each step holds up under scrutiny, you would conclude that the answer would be 3.06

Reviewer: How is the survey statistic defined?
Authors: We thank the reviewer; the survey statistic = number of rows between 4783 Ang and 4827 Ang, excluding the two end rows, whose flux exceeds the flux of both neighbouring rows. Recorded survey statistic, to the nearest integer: 3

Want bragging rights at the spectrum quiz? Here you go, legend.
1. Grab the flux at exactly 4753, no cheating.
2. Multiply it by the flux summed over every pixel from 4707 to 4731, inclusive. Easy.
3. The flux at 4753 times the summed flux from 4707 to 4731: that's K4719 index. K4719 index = 75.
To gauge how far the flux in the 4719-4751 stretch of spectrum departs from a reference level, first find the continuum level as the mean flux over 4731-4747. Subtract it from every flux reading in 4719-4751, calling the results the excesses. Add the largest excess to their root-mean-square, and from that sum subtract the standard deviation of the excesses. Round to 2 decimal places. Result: 0.43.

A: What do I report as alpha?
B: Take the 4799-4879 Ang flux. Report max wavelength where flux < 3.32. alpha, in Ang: 4873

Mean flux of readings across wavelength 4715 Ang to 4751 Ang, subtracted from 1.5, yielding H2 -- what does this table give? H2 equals -2.08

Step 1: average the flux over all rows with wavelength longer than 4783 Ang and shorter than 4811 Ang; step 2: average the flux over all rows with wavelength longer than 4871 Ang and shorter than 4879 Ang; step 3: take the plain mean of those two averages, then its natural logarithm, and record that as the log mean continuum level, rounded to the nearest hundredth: 1.15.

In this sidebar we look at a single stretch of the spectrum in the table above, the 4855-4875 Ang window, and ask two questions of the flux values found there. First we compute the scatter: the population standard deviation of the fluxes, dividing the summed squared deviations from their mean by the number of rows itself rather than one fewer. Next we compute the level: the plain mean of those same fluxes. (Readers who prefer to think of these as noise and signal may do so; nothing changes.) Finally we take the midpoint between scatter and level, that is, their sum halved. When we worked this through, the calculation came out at 1.88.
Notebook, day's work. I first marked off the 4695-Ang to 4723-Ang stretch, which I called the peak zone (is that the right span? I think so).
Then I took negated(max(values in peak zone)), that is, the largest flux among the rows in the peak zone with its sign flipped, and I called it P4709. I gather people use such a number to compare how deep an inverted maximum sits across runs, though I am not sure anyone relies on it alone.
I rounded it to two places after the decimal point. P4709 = -3.88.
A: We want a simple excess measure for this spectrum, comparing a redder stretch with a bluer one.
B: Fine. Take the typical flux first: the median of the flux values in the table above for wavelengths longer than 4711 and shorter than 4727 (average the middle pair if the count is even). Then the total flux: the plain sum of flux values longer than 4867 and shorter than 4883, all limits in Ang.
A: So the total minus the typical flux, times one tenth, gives 0.97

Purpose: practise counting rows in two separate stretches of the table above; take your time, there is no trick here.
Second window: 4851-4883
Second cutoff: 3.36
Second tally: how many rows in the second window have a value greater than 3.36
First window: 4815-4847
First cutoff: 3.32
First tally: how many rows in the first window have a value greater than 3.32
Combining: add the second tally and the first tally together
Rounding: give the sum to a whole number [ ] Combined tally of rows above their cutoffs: 10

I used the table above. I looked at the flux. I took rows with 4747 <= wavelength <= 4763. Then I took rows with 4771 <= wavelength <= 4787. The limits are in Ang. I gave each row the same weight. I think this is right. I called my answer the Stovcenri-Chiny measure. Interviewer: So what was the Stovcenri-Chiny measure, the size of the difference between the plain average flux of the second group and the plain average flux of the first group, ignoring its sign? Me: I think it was 0.26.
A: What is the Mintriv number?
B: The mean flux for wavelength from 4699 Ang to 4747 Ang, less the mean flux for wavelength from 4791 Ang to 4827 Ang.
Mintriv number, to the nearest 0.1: 0.1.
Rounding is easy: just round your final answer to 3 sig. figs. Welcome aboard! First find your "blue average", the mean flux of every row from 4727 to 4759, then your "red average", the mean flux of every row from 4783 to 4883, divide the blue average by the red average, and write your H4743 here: 1.01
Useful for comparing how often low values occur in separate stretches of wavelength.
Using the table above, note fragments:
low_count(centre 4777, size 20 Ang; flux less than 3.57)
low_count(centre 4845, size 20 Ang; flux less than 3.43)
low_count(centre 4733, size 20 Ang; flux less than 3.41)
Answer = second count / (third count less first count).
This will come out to 0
